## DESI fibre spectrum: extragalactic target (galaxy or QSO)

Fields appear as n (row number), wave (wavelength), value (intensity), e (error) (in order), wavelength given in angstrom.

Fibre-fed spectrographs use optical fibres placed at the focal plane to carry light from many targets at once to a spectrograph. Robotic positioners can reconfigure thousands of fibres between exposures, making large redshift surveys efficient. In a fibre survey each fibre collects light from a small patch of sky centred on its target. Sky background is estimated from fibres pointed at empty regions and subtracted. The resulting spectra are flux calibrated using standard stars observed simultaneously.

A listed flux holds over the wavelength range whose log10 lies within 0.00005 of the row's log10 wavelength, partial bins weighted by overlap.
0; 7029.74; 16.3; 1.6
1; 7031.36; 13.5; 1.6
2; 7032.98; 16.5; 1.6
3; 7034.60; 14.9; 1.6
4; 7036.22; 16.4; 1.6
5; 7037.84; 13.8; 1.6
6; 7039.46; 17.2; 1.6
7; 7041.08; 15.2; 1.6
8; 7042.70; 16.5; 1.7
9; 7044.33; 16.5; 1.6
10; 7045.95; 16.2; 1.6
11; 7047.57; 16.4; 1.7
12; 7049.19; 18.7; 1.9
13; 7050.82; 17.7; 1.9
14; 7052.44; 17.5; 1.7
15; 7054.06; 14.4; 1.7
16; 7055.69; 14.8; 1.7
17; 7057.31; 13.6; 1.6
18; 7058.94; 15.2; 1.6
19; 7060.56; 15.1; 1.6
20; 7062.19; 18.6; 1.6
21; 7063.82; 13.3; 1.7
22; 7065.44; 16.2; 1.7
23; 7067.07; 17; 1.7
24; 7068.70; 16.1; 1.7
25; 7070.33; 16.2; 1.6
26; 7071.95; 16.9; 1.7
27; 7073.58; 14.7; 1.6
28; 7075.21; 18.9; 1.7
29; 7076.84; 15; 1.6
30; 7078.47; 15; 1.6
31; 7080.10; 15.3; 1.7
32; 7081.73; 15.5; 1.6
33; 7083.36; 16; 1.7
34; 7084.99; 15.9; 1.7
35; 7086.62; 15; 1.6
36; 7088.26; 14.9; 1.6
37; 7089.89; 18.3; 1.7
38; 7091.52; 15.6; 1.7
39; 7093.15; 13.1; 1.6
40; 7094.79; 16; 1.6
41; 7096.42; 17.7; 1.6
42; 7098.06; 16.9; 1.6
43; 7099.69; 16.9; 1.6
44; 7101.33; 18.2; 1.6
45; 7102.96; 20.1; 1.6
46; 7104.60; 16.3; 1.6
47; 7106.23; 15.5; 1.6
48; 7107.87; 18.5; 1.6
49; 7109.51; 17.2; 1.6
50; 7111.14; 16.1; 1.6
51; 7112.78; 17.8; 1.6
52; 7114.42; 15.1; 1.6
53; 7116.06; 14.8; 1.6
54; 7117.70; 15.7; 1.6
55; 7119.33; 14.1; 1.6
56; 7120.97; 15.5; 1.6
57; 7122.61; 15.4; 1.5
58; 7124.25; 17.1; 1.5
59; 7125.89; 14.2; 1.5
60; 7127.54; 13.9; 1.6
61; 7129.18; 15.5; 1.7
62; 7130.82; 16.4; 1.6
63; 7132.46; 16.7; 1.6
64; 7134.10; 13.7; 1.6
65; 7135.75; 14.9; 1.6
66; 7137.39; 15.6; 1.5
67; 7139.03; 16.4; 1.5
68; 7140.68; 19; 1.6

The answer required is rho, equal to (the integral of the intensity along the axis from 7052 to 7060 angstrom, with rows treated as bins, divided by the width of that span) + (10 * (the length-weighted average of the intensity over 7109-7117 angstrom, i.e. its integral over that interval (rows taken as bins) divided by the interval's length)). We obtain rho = 177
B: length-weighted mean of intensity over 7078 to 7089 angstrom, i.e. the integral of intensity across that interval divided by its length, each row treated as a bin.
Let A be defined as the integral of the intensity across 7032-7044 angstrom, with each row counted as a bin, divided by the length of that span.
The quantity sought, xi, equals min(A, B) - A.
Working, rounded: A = 15.8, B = 15.4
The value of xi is -0.39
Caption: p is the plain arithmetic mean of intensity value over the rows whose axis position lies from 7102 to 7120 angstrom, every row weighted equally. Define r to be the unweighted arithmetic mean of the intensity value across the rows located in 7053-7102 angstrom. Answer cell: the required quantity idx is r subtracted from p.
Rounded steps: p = 16.5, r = 15.9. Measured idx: 0.6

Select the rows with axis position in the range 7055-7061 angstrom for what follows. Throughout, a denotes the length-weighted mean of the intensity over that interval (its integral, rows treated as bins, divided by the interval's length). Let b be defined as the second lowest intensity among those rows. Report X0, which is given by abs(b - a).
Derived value 0.14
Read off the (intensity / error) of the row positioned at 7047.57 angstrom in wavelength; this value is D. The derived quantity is 9.6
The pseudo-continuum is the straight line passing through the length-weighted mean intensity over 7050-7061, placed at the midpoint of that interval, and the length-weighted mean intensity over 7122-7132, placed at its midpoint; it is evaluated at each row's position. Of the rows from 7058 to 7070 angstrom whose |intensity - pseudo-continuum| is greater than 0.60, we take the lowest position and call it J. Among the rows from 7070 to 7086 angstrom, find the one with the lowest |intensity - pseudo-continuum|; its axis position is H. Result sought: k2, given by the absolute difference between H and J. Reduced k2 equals 19.5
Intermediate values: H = 7081.73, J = 7062.19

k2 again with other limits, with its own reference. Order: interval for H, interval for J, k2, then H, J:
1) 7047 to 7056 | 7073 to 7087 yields 17.9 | 7055.69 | 7073.58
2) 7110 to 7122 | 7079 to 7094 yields 31.1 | 7120.97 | 7089.89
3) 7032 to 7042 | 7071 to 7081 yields 30.9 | 7041.08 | 7071.95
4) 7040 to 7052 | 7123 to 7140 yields 83.2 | 7041.08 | 7124.25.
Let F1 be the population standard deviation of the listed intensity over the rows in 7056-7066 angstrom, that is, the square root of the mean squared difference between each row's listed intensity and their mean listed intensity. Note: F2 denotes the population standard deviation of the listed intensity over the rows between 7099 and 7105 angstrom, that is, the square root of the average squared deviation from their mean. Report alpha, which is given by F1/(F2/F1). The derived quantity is 2.1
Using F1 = 1.8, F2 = 1.46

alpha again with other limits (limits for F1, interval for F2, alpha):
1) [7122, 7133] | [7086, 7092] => 0.9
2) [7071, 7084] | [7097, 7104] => 1.3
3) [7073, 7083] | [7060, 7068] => 1.2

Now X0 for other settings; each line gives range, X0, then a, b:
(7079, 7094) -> 0.60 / 15.5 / 14.9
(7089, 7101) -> 0.82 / 16.4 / 15.6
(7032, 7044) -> 0.87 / 15.8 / 14.9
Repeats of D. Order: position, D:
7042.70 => 9.7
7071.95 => 9.9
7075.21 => 11.1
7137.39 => 10.4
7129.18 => 9.1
